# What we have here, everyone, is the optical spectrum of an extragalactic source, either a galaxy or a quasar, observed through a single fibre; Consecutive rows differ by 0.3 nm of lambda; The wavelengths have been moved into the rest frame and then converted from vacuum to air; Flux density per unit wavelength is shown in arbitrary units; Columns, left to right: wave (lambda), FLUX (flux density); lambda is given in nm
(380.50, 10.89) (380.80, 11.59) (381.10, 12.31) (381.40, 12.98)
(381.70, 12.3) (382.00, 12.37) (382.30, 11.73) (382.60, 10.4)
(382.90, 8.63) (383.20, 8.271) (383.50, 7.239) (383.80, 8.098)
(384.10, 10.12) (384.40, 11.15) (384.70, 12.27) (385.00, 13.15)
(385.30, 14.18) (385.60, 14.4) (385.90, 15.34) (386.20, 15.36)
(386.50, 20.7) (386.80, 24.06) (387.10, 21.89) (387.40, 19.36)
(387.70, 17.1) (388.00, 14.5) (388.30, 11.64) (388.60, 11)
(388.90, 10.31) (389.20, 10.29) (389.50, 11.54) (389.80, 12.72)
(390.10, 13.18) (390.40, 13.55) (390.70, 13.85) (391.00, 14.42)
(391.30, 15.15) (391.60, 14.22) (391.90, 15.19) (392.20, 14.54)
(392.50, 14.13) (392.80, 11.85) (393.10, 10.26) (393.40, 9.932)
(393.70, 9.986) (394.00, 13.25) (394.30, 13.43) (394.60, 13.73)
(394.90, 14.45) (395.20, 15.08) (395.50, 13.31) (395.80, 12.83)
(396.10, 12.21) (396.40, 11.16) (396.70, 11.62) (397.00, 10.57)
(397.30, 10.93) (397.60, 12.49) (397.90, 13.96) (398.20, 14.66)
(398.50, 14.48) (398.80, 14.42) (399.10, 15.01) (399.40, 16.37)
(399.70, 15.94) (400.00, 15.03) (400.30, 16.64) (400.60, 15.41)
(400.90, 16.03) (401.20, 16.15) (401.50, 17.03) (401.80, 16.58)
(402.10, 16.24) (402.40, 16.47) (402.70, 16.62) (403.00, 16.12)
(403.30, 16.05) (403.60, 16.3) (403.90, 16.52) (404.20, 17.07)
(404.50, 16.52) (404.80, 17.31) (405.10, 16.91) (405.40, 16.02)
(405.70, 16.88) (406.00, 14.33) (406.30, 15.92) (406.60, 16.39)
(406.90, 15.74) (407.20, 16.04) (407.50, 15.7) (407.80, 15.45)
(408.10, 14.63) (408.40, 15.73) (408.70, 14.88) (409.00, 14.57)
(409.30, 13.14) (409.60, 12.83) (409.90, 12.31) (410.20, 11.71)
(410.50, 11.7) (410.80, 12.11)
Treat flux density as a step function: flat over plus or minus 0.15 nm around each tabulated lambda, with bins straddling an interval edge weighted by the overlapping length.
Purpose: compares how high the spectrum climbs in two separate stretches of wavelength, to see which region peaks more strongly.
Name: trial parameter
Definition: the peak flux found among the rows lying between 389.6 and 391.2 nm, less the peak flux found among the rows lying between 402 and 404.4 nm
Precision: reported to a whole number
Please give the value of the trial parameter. -3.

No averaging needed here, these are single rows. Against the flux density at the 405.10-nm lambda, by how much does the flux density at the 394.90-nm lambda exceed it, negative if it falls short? -2.5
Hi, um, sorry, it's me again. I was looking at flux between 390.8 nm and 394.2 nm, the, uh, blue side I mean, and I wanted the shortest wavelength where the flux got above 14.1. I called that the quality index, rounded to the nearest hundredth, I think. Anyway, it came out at 391.00 nm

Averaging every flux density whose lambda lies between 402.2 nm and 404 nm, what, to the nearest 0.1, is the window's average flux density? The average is 16.3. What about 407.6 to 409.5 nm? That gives 14.7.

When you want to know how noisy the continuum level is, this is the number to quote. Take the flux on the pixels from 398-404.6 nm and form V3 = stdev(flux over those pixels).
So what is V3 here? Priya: 0.8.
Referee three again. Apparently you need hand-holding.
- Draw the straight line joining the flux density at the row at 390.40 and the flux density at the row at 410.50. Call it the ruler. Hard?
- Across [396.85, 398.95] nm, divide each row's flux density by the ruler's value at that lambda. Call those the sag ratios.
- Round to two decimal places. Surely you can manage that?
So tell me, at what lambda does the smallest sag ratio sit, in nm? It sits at 397.00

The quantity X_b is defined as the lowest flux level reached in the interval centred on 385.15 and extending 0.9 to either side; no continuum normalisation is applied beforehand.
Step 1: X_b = 11.15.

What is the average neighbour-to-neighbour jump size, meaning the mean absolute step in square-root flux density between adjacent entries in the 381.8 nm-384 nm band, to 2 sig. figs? 0.16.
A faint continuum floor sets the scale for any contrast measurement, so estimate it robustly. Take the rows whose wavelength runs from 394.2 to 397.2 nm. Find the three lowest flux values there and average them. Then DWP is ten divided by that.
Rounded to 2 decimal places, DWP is 0.90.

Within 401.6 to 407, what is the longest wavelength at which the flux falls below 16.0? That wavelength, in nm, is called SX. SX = 406.90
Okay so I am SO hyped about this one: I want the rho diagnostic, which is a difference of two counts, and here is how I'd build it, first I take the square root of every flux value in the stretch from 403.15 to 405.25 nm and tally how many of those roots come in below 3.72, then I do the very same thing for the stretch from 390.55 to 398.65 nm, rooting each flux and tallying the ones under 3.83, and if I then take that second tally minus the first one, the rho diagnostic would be 24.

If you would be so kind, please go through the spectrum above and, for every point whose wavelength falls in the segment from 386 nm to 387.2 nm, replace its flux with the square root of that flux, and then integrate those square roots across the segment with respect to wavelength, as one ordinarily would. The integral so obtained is 5.4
